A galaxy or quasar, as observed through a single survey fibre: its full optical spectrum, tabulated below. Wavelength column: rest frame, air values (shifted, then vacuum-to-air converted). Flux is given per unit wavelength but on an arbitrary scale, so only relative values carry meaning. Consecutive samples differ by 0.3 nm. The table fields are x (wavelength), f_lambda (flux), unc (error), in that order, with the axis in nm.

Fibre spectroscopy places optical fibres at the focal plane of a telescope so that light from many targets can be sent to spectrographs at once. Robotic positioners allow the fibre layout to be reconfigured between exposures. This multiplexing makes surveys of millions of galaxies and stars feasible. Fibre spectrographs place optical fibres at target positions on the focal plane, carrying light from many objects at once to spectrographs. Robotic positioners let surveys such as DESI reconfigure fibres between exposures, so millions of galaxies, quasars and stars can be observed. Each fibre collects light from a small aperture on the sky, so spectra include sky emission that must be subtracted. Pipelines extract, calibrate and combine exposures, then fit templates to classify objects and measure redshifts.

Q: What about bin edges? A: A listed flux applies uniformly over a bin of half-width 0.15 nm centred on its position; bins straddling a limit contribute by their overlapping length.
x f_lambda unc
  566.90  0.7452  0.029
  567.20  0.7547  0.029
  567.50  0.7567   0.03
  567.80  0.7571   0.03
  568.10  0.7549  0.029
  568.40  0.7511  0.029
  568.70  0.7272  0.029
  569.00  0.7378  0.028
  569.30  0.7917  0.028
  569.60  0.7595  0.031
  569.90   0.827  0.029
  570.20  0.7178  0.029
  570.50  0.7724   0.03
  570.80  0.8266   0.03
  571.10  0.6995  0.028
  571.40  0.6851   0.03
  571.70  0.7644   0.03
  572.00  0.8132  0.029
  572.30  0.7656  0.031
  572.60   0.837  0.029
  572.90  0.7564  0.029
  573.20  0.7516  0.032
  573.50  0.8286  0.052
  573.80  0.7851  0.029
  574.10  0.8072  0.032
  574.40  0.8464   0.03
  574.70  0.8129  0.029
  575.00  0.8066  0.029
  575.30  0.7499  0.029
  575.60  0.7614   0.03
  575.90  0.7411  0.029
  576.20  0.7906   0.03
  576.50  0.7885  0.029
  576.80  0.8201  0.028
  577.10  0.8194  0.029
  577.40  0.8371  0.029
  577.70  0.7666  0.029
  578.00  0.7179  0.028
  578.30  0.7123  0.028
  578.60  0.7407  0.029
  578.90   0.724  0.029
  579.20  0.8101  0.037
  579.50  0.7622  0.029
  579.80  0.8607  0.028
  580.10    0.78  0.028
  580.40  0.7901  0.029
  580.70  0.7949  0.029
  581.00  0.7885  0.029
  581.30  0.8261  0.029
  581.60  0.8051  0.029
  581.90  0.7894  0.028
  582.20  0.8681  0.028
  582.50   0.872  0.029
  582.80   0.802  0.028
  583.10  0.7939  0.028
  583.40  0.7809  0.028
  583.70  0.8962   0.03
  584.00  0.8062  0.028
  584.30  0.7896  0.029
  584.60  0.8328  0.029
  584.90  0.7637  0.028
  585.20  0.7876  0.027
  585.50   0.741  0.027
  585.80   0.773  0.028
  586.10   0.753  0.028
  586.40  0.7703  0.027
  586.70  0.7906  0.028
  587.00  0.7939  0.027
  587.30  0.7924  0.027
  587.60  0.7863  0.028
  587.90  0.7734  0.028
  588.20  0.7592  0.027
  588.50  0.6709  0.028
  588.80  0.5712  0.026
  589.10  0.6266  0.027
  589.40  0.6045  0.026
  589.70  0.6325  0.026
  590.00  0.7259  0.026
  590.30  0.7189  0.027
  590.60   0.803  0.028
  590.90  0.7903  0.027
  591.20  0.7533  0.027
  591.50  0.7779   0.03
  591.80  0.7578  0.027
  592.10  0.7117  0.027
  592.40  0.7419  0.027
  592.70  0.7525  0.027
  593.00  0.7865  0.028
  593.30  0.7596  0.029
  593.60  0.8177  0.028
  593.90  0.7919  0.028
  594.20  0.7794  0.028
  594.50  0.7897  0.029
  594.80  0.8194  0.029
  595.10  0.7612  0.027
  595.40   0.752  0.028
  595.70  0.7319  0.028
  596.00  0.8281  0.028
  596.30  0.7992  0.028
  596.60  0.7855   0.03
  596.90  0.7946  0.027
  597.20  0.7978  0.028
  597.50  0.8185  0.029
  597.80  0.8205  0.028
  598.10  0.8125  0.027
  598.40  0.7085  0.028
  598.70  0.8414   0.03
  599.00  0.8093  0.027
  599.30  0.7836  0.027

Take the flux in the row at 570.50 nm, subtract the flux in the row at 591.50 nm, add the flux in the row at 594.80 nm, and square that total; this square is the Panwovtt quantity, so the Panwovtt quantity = 0.66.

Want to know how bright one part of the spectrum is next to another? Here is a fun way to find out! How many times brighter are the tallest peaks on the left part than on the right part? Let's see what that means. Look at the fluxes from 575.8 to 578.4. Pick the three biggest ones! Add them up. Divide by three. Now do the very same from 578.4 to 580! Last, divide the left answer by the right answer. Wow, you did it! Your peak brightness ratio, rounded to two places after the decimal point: 1.02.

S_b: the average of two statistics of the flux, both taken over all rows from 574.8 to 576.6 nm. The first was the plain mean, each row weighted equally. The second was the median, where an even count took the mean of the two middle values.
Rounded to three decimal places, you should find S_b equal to 0.774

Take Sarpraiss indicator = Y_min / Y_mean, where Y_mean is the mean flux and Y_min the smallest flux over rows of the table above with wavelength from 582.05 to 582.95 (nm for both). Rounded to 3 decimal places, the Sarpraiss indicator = 0.946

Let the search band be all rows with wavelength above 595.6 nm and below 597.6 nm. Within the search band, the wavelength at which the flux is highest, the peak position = 596.00 nm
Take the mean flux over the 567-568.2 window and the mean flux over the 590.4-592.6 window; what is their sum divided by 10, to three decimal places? 0.152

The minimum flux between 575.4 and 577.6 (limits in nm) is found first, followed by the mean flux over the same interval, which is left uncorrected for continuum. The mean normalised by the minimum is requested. 1.07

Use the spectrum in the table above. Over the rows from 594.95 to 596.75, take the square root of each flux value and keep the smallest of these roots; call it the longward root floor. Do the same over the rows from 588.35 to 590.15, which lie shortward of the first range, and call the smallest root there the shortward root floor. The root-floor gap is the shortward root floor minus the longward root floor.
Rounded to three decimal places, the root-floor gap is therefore -0.100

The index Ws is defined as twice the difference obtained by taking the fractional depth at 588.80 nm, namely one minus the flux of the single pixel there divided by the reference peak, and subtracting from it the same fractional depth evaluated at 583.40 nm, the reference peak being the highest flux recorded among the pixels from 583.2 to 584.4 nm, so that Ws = 0.5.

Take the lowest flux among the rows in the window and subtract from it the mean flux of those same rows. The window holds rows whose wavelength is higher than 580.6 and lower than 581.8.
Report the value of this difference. -0.015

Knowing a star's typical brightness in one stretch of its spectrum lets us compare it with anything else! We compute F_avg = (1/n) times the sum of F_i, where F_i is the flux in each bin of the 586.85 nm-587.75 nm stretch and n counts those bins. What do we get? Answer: 0.79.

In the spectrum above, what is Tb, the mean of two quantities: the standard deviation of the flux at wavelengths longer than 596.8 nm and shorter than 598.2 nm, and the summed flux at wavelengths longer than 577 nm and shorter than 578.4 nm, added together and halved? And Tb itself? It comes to 1.93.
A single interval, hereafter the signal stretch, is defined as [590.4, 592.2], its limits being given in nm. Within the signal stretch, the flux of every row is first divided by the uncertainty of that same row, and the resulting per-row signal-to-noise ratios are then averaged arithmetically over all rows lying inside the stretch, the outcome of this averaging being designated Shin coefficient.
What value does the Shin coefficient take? 27.7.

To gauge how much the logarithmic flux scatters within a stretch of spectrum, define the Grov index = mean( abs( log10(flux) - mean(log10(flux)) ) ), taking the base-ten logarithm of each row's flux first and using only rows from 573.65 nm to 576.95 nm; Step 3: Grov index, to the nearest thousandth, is 0.013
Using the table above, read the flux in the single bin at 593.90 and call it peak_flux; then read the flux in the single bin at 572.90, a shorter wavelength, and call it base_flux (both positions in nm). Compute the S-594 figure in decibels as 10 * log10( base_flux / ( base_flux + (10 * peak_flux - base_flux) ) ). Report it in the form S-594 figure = -10.2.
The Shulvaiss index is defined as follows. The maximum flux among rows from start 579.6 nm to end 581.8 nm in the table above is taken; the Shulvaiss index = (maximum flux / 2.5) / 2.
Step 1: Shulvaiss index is 0.172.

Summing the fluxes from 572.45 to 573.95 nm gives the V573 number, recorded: 3.96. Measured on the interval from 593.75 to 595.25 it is 3.94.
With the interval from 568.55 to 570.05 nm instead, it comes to 3.84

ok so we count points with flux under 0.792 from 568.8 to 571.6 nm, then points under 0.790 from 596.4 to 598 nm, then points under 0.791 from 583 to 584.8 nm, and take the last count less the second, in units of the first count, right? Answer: 0.14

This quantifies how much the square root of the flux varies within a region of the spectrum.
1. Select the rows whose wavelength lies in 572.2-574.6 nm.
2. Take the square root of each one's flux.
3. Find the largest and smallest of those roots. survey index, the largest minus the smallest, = 0.053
